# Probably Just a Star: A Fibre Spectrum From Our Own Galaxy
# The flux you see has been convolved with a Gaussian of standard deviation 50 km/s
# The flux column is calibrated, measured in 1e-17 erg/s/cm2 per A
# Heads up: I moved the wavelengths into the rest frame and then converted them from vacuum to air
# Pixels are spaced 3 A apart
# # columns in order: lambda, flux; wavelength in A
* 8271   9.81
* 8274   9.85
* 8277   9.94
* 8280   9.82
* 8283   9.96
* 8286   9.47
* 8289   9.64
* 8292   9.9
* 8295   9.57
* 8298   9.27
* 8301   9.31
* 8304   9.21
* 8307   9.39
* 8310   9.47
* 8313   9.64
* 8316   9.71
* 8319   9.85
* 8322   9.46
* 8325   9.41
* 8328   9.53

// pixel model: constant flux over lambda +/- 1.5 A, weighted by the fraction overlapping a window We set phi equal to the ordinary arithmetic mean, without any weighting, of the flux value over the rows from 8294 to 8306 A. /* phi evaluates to 9.34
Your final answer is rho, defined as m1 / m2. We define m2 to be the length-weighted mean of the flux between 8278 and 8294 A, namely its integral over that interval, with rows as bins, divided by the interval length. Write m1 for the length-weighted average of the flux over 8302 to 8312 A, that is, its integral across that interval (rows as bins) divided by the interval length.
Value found 0.96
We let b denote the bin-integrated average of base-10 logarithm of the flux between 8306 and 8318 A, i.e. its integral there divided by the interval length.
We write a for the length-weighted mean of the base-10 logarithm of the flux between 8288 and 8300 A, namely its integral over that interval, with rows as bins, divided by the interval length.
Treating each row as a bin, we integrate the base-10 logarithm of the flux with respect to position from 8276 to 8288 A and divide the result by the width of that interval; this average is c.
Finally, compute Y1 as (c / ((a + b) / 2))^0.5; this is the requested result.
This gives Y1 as 1.00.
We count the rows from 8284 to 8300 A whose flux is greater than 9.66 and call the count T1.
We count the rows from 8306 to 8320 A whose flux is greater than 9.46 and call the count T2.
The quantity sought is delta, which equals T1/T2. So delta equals 0.25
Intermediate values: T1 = 1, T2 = 4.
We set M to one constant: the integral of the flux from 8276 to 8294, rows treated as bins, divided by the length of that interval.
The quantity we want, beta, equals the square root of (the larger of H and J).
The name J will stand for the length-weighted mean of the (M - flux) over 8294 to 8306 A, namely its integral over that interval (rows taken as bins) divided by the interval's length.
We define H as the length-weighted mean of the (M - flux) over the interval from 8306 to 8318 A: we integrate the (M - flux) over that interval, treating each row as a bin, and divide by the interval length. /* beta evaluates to 0.67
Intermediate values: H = 0.206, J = 0.4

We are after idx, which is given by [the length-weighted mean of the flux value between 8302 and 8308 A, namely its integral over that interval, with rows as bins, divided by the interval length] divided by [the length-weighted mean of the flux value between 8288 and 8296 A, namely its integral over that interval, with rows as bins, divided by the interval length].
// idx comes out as 0.957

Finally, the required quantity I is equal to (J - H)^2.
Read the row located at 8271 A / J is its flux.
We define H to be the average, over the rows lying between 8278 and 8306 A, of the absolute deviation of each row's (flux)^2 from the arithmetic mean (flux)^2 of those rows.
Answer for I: 29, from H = 4.4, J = 9.81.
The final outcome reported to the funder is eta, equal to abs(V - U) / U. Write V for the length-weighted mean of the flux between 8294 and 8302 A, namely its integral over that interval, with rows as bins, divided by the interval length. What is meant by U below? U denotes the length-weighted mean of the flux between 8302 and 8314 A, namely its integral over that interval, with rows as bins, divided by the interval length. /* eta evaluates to 0.0040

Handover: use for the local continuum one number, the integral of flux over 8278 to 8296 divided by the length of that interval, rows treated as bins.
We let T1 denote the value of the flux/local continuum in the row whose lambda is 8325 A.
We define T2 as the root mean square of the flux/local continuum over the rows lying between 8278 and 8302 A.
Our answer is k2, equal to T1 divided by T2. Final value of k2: 0.98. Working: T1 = 0.97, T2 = 0.99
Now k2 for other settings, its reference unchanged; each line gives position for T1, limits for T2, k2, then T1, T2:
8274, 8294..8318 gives 1.04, 1.01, 0.97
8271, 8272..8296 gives 1.00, 1.01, 1.00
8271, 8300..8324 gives 1.03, 1.01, 0.98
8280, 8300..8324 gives 1.03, 1.01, 0.98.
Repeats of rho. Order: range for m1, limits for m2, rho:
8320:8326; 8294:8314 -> 1.01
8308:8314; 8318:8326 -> 1.00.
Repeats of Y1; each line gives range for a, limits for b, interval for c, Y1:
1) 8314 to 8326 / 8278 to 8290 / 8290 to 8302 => 1.00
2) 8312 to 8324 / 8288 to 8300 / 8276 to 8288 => 1.00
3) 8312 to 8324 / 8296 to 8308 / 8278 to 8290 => 1.01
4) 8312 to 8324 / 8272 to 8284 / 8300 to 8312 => 0.99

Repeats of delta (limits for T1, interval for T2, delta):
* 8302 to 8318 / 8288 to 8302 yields 0.33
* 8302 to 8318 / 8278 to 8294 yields 0.20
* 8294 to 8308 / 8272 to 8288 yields 0.00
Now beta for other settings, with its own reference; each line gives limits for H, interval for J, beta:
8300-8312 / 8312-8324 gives 0.65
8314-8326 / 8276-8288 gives 0.40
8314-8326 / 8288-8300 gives 0.44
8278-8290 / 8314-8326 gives 0.40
